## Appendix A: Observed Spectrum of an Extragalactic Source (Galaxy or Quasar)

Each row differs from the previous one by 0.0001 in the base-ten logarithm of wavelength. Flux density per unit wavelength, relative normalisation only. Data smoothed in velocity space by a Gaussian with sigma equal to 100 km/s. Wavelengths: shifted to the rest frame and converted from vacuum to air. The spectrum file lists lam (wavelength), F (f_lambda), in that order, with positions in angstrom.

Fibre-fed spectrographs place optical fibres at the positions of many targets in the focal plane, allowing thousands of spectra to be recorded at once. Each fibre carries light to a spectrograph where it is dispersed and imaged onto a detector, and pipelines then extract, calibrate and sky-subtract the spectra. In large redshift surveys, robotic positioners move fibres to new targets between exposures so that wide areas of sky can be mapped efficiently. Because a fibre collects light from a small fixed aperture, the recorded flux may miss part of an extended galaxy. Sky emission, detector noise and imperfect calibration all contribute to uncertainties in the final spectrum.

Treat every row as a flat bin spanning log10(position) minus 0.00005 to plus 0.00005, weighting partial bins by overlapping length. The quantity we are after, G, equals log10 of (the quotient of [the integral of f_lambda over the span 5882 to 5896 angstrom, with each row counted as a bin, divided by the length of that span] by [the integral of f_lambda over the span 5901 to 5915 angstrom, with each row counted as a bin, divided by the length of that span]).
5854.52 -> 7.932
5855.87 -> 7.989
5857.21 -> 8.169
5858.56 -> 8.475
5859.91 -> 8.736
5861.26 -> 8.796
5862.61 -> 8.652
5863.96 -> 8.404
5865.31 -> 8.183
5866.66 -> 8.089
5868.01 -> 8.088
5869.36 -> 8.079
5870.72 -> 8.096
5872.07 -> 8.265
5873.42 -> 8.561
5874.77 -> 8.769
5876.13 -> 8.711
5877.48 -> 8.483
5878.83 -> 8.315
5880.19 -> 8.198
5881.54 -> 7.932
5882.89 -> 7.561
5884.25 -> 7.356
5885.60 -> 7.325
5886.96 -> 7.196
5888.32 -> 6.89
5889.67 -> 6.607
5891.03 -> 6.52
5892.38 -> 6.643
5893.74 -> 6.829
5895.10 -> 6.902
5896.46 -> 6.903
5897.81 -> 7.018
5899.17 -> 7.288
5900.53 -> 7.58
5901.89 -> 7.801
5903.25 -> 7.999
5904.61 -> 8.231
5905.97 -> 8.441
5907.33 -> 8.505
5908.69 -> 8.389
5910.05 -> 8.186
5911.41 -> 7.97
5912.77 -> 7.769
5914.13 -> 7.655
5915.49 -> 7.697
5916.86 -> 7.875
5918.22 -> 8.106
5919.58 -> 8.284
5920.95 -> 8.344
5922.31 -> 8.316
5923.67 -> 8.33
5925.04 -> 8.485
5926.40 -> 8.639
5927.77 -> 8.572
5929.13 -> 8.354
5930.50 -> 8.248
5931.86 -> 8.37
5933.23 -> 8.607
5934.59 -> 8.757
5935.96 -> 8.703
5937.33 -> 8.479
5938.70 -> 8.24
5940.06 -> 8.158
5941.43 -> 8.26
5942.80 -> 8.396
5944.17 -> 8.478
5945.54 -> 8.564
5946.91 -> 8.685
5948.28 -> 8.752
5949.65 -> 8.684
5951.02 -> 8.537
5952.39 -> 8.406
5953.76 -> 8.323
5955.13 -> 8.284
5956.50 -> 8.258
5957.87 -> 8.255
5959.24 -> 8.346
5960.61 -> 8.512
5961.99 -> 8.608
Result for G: -0.063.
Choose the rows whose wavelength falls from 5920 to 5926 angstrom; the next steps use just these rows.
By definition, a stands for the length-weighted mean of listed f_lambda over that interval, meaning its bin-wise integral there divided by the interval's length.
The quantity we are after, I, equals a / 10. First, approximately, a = 8.4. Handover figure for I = 0.838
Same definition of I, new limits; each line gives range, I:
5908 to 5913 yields 0.811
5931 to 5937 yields 0.859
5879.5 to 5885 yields 0.776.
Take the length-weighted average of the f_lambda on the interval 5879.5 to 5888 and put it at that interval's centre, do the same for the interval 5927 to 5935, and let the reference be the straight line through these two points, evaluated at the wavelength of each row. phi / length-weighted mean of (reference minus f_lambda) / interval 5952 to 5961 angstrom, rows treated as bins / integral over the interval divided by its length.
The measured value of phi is 0.65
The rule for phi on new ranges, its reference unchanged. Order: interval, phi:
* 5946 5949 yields 0.09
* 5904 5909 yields -0.39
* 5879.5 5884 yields -0.32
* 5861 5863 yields -1.58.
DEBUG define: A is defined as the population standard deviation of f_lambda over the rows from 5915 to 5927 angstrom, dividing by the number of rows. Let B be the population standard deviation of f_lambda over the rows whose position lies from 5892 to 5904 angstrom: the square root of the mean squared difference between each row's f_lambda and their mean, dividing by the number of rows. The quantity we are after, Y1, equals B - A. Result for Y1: 0.17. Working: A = 0.28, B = 0.45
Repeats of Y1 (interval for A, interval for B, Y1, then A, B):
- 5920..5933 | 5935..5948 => 0.06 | 0.12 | 0.18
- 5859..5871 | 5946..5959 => -0.10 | 0.29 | 0.19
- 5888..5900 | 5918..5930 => -0.07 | 0.22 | 0.15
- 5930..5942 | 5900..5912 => 0.08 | 0.21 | 0.29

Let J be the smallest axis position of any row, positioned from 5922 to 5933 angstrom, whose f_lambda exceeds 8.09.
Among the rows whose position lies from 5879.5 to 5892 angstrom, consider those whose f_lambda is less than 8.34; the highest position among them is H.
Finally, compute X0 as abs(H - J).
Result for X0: 31.3 angstrom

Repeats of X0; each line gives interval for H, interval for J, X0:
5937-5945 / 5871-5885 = 69.4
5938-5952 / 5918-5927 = 23.2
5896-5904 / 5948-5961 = 45.0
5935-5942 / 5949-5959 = 8.2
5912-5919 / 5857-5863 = 61.0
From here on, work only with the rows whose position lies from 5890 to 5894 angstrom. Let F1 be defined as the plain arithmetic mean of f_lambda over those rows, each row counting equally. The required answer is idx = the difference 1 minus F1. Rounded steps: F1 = 6.7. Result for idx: -5.7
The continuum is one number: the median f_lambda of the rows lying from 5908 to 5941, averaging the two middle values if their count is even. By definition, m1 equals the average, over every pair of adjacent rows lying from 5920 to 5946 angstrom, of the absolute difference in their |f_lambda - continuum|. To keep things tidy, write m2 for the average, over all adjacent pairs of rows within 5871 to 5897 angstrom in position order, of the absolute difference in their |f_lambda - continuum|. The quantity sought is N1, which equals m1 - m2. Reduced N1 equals -0.07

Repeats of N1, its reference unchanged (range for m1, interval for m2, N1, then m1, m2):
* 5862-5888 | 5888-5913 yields -0.01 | 0.141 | 0.154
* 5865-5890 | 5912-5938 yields 0.04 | 0.157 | 0.117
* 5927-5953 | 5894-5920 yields -0.05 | 0.107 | 0.154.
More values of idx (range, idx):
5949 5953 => -7.5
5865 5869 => -7.1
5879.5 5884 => -6.9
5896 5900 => -6.1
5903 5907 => -7.2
